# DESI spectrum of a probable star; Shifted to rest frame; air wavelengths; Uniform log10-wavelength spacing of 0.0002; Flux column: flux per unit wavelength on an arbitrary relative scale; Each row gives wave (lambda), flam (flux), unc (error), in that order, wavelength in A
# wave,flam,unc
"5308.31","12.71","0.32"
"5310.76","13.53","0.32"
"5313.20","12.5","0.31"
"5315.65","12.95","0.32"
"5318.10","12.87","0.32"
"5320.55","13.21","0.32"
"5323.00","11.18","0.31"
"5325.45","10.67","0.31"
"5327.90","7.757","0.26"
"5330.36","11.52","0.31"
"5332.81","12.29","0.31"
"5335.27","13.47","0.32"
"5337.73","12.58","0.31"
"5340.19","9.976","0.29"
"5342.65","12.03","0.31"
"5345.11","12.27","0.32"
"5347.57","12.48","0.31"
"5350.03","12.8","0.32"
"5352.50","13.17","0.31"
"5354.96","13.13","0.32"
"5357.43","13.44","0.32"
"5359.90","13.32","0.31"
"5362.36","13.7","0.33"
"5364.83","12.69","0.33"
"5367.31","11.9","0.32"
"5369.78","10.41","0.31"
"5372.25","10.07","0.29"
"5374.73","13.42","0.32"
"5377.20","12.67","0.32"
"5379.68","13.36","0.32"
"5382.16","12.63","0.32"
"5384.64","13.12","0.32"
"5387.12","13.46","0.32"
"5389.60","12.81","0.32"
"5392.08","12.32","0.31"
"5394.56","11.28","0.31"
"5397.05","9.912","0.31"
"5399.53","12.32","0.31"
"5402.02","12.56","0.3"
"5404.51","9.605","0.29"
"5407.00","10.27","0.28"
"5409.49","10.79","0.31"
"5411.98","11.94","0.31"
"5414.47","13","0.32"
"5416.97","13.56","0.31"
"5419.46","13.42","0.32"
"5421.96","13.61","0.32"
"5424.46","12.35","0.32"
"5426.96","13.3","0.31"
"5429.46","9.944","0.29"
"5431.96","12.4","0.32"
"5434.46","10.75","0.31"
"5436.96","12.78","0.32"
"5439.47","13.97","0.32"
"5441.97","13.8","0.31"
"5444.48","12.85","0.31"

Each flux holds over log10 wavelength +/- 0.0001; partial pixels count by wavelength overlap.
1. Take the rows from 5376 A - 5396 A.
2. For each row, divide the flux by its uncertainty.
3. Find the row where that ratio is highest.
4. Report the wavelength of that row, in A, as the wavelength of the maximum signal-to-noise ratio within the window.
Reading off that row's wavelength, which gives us 5387.12 A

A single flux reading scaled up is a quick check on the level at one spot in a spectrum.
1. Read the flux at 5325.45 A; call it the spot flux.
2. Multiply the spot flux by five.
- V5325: 53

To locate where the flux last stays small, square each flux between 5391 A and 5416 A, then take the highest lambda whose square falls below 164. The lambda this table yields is 5411.98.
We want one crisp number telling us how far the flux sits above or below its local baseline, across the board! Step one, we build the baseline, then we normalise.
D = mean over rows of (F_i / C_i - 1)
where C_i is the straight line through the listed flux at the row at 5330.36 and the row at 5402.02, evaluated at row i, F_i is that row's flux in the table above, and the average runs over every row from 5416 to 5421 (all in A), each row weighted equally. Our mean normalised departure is 0.05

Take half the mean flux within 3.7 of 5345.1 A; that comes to 6.13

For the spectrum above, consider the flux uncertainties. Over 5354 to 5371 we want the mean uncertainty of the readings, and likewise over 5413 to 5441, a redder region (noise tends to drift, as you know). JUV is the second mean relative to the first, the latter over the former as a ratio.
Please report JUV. 0.98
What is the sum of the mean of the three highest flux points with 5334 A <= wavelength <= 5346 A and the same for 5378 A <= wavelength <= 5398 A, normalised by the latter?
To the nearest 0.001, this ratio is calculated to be 1.959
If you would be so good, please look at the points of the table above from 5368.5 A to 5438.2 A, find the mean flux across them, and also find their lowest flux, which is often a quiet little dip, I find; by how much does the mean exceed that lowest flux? 2.5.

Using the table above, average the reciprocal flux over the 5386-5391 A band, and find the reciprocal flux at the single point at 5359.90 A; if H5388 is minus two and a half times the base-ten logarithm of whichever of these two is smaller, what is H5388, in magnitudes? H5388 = 2.81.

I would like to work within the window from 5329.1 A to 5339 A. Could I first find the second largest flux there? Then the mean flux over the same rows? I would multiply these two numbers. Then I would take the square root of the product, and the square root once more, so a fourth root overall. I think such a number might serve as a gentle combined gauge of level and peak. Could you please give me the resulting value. 3.54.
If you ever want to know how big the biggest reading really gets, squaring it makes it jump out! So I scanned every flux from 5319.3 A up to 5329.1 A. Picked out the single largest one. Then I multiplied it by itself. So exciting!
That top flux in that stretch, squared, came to 175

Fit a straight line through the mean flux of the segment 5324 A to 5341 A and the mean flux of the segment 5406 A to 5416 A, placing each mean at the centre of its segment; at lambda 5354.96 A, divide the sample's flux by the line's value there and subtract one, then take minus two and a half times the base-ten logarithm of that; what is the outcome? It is 2.0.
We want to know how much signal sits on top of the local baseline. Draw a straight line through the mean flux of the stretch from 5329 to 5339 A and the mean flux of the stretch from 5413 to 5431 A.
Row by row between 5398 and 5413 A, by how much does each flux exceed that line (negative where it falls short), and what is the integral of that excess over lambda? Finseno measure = -22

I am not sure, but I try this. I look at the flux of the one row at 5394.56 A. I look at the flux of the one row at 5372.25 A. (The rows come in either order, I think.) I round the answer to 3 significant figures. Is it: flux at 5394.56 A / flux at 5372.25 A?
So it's 1.12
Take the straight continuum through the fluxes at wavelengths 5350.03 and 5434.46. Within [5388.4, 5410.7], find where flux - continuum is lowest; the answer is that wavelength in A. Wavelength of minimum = 5404.51 A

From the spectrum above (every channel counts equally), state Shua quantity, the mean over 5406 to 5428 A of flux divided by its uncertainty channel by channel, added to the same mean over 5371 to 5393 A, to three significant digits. 80.1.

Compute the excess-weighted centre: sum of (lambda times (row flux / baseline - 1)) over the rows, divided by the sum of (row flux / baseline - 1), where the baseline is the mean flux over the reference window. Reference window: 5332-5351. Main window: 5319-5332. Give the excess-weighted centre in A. 5327.9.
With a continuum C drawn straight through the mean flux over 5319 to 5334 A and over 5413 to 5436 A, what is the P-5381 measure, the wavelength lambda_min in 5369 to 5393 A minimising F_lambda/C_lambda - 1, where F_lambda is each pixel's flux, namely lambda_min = 5372.25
